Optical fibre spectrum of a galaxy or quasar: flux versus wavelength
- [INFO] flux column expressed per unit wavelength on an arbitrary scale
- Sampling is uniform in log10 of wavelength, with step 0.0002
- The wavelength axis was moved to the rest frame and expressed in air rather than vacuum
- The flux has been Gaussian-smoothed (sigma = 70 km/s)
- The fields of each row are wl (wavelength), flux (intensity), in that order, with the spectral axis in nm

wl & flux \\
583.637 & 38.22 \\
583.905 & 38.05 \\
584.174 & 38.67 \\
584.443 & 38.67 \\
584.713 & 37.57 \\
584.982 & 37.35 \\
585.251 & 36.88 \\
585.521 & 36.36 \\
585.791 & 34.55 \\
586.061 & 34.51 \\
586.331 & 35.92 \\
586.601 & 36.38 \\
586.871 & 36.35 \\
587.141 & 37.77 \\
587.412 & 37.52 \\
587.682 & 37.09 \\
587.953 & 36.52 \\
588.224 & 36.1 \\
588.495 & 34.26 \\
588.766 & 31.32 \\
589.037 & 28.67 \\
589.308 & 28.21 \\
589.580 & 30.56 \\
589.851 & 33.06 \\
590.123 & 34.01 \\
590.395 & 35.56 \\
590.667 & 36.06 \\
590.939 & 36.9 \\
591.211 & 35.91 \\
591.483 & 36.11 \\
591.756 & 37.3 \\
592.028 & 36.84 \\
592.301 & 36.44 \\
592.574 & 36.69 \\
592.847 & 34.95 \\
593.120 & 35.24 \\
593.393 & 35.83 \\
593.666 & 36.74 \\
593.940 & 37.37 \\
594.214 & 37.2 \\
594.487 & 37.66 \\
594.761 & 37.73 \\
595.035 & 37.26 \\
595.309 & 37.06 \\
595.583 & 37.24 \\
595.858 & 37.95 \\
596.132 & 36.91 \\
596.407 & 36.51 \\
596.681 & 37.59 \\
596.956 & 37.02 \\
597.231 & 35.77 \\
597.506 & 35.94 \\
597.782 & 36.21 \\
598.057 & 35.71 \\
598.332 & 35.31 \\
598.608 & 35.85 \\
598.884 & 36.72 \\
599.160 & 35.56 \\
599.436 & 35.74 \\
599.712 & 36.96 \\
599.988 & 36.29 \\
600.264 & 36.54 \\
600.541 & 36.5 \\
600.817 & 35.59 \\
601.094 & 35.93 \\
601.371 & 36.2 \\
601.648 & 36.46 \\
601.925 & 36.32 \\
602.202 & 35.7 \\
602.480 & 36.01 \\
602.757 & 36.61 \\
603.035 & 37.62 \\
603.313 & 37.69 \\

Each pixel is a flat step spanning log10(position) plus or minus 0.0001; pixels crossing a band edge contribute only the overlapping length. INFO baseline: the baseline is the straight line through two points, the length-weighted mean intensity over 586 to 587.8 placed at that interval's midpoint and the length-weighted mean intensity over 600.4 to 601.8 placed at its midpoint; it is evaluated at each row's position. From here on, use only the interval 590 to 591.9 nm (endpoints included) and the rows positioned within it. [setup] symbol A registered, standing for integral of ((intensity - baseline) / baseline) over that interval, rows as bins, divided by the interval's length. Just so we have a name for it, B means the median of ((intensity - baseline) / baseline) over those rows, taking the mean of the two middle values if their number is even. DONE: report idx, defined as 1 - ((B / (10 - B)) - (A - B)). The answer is 1.00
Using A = -0.013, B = -0.011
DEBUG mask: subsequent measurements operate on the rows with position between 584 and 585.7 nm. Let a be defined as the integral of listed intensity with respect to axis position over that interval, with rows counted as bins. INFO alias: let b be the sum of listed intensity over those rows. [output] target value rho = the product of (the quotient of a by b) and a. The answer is 18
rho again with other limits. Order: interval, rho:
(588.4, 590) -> 13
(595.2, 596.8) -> 16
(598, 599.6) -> 15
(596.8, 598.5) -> 17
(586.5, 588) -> 14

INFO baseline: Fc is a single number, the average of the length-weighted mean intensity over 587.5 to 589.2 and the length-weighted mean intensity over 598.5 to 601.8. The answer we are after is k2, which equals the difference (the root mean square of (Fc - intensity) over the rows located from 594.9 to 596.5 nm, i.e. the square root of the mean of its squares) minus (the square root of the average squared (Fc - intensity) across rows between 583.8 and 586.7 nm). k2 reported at -0.1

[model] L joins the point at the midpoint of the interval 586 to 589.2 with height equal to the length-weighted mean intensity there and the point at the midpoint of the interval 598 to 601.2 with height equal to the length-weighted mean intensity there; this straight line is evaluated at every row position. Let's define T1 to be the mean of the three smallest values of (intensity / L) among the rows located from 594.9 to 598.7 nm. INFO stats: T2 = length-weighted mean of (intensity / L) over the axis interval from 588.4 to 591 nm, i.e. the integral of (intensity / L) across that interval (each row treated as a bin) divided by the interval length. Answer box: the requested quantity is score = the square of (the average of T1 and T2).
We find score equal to 0.92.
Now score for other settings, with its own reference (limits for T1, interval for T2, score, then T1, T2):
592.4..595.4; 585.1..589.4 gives 0.99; 0.99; 1.00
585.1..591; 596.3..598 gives 0.85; 0.83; 1.02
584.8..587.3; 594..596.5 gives 1.04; 1.00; 1.04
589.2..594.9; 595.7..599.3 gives 0.88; 0.87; 1.01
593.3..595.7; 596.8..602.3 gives 1.03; 1.02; 1.00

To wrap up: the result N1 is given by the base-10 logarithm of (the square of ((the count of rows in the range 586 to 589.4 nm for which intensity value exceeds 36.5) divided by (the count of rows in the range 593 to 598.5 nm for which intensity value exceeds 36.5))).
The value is -1.0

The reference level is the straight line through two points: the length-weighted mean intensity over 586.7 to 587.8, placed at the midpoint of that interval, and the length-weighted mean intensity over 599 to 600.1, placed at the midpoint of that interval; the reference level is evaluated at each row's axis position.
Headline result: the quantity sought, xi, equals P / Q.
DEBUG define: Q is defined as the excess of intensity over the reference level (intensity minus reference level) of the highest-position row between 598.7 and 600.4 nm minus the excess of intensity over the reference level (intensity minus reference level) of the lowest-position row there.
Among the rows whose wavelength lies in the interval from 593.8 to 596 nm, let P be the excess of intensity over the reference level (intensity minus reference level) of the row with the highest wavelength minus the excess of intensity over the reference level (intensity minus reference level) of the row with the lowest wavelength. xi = -11.4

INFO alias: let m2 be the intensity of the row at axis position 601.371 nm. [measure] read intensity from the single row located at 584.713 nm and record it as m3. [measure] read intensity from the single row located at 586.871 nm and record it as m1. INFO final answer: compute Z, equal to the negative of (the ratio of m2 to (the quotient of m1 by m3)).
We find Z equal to -37.4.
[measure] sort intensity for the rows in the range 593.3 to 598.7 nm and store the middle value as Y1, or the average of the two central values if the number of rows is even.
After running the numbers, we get 37.0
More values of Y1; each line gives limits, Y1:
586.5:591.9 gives 36.1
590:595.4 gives 36.7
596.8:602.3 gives 36.1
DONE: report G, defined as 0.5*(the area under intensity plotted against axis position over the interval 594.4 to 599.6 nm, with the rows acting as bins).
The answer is 95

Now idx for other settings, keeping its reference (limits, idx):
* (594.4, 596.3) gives 1.00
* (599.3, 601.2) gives 1.00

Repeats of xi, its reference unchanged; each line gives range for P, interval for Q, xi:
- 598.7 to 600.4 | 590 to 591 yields 0.0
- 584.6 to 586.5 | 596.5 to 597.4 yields 0.9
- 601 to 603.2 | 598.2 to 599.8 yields 1.0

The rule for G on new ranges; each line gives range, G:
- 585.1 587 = 34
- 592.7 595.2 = 46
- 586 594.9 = 158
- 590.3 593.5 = 58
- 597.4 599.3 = 34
